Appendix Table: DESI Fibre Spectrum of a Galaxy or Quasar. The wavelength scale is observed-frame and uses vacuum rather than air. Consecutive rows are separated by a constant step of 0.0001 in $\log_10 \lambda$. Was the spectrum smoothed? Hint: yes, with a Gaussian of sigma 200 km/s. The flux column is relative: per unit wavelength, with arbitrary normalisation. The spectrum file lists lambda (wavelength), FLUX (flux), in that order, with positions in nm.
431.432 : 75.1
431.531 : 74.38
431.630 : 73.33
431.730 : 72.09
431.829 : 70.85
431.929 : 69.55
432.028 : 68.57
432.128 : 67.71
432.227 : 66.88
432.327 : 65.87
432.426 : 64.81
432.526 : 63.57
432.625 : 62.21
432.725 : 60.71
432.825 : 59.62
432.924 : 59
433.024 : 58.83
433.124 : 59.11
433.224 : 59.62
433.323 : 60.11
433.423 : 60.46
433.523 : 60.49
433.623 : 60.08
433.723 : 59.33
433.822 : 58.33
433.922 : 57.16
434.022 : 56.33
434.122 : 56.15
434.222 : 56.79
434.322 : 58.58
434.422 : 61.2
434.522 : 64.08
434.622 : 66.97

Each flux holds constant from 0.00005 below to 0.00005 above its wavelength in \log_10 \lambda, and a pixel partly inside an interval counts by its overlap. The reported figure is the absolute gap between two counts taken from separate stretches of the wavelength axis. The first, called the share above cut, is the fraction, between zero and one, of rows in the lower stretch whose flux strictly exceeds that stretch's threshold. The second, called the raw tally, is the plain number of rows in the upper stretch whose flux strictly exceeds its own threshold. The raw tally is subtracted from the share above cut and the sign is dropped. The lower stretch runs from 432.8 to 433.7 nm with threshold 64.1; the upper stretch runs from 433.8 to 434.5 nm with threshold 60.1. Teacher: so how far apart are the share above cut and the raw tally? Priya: 1.0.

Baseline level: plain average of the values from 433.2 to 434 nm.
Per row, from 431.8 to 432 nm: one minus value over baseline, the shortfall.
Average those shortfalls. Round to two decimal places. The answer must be -0.18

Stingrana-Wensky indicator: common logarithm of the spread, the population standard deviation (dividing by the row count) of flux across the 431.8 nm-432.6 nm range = 0.36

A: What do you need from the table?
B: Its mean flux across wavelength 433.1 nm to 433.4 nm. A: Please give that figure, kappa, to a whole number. 60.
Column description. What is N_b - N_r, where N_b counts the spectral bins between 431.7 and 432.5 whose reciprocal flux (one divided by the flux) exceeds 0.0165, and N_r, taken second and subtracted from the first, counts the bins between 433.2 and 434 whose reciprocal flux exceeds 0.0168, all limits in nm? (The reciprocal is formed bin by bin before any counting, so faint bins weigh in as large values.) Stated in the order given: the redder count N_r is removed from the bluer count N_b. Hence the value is -3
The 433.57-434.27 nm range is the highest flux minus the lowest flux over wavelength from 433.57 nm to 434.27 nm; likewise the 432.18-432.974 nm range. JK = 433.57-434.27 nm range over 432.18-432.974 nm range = 0.5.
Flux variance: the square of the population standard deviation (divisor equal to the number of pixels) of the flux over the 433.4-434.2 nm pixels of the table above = 2.9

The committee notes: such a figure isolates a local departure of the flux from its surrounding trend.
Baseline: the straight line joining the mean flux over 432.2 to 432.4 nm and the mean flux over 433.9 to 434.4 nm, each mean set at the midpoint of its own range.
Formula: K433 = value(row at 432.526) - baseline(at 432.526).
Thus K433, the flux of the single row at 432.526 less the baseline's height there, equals -1.5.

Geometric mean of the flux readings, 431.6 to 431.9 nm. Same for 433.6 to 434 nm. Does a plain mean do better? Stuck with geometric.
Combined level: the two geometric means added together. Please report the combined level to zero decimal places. 131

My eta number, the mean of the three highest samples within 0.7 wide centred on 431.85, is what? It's 73.3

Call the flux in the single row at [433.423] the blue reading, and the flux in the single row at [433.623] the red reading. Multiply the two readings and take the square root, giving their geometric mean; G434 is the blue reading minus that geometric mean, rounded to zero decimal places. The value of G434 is 0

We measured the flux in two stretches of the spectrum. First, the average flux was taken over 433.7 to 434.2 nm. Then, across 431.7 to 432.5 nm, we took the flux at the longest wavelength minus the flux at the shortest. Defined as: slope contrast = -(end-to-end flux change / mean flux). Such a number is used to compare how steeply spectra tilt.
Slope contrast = 0.127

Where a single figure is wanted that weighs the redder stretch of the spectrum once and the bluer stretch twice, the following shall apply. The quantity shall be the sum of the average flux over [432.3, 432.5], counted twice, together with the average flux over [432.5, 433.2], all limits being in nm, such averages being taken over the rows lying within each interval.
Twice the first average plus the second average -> 191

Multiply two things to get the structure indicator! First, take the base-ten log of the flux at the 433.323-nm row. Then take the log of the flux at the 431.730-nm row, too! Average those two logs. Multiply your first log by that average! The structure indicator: 3.23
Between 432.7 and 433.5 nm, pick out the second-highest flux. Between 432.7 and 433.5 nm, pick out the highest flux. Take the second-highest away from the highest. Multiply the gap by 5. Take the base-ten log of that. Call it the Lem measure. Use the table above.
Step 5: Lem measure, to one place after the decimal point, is 0.1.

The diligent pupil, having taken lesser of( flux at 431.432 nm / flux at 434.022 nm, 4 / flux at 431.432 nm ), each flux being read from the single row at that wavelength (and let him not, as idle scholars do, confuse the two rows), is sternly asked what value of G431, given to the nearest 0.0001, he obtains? 0.0533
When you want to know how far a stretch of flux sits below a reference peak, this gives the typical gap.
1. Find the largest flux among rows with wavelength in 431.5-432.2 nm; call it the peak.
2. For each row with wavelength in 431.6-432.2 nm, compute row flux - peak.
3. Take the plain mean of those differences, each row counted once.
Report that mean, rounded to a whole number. -4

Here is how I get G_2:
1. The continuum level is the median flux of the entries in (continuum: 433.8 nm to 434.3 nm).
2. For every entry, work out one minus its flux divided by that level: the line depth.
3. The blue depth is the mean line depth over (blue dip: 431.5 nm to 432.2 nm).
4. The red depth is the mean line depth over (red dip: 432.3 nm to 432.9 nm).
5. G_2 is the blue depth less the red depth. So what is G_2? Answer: -0.14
